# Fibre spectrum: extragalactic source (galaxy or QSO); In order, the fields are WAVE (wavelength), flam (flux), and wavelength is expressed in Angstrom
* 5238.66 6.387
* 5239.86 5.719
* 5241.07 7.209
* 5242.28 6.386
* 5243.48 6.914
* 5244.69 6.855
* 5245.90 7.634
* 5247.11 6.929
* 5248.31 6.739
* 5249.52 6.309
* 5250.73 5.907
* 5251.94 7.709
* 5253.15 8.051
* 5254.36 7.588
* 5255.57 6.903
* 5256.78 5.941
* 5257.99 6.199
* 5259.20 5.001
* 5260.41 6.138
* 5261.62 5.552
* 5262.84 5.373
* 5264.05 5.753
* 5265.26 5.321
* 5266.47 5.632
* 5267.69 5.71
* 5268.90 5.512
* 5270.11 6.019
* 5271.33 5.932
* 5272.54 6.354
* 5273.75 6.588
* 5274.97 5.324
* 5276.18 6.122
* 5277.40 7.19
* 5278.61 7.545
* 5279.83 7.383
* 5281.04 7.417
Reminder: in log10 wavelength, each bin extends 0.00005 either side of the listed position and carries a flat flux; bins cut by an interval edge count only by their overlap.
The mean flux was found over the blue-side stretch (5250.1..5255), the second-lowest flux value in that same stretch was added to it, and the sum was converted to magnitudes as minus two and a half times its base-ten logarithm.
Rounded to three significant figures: -2.93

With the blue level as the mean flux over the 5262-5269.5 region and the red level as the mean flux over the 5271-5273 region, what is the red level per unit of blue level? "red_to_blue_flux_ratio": 1.11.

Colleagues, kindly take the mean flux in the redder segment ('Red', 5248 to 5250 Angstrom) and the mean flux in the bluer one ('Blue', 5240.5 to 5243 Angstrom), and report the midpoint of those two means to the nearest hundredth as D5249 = 6.66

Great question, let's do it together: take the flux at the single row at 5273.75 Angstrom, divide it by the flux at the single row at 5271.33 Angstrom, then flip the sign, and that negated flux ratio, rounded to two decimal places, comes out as -1.11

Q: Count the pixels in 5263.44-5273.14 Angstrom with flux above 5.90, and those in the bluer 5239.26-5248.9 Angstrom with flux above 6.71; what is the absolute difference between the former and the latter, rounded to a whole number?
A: 3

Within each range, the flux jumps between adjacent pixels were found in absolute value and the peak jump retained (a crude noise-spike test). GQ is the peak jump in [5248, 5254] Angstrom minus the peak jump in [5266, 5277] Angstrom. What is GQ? 0.54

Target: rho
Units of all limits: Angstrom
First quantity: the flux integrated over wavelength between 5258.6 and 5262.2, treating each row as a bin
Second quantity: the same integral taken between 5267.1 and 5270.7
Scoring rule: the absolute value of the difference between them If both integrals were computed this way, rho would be 0.7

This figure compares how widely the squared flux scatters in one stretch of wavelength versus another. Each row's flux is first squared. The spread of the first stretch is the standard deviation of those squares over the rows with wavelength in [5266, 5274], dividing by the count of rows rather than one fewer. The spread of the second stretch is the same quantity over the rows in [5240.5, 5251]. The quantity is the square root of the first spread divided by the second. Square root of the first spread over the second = 0.82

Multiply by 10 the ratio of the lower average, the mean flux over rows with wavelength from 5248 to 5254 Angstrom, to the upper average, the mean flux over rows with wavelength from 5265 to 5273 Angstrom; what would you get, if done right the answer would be 12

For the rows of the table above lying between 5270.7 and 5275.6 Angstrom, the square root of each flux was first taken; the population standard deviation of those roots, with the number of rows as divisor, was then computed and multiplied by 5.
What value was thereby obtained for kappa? 0.5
